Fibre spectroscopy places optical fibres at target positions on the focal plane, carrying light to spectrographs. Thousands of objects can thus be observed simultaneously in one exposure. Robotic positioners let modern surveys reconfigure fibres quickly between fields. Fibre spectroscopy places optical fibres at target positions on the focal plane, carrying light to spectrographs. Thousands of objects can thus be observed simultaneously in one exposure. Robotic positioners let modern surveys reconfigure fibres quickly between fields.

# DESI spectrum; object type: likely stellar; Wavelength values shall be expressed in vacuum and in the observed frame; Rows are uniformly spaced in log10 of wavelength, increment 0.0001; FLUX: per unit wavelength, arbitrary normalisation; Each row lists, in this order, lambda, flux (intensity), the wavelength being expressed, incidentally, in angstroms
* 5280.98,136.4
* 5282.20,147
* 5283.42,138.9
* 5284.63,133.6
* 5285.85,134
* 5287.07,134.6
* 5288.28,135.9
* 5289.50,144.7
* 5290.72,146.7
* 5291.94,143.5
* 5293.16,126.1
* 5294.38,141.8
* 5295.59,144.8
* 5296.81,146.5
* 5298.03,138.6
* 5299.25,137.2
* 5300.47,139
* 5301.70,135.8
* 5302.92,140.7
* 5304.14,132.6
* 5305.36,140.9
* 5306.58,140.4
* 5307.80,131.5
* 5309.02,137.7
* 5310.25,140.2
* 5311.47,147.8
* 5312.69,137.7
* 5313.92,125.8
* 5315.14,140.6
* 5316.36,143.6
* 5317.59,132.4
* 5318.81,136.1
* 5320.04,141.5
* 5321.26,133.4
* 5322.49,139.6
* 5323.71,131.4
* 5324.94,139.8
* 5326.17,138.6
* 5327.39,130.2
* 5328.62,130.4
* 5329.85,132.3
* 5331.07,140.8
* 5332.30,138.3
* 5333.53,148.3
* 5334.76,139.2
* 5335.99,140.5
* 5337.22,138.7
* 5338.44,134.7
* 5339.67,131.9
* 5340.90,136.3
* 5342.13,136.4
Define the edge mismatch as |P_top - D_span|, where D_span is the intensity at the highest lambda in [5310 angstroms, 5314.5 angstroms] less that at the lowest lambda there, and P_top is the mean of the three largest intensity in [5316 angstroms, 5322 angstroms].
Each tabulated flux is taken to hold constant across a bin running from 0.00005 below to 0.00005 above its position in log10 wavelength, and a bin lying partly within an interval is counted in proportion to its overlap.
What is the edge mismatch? 155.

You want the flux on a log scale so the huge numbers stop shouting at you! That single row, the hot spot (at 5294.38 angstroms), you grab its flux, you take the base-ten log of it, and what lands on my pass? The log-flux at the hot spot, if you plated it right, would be 2.15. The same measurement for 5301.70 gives 2.13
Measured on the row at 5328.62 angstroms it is 2.12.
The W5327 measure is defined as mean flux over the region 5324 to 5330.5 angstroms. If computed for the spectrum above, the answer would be 134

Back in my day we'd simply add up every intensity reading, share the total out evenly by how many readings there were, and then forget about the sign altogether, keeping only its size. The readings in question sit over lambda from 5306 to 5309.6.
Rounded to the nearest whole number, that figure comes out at 137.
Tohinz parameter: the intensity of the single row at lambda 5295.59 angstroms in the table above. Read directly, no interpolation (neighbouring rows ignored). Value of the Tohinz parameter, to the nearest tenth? 144.8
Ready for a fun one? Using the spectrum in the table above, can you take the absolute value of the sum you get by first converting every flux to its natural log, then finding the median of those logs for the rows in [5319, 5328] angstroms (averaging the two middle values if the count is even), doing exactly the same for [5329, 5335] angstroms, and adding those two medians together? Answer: 9.87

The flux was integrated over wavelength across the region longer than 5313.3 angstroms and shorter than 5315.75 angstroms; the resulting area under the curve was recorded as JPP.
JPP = 326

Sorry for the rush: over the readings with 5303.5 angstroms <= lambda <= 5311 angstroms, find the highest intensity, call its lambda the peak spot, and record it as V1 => 5305.36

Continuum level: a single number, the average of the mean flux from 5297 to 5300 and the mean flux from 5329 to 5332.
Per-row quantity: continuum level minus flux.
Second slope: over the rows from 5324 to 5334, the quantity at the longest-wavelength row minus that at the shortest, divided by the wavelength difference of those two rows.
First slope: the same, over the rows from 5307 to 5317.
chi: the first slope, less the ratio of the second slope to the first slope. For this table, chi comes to -2.1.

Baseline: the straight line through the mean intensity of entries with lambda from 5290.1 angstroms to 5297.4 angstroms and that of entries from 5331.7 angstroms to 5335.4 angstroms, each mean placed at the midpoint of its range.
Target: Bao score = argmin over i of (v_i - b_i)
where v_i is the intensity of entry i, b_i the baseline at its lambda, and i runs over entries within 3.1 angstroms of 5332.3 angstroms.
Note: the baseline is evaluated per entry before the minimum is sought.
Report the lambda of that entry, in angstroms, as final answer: 5329.85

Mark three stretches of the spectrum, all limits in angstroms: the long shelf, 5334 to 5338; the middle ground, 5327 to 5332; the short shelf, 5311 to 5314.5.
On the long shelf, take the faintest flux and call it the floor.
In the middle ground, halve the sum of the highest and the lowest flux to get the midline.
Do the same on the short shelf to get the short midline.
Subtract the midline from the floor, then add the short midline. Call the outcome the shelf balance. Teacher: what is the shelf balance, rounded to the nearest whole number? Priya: 140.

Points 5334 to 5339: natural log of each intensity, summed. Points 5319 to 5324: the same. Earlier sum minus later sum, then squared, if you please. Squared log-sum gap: 0.0029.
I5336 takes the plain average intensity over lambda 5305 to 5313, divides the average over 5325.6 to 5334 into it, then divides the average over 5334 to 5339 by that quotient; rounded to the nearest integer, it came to 136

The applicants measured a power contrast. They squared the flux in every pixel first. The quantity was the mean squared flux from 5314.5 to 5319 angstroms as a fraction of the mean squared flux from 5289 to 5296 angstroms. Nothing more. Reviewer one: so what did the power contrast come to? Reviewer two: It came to 0.96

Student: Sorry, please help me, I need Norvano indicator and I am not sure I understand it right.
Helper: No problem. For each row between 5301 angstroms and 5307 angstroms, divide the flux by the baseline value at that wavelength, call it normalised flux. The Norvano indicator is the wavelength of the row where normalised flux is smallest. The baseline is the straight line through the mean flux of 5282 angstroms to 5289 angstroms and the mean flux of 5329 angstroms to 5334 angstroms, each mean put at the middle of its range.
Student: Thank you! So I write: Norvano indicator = 5304.14 angstroms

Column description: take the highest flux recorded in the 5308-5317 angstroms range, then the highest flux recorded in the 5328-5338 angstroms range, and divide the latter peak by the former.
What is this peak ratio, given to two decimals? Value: 1.00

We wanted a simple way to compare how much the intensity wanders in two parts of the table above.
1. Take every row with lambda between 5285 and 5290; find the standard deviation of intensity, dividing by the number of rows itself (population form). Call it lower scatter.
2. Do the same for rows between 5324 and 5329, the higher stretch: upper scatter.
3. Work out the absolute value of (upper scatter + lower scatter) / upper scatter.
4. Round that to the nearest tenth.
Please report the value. 2.0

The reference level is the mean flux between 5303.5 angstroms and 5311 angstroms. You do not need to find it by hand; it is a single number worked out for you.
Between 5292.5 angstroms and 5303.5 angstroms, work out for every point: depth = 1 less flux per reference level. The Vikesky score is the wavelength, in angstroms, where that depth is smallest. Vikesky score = 5296.81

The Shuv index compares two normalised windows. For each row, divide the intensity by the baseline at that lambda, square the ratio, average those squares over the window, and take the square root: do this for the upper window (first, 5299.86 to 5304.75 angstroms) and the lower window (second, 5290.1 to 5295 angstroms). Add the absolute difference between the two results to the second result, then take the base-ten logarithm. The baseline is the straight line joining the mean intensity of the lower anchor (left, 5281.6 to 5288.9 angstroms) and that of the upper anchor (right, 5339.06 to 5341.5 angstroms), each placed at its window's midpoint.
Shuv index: 0.015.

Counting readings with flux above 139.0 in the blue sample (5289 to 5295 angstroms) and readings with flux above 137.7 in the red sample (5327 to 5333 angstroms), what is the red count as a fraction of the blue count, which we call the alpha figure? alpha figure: 0.5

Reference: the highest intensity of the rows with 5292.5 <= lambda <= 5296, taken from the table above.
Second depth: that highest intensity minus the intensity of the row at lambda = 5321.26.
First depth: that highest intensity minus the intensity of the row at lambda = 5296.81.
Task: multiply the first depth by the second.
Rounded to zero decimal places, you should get -19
